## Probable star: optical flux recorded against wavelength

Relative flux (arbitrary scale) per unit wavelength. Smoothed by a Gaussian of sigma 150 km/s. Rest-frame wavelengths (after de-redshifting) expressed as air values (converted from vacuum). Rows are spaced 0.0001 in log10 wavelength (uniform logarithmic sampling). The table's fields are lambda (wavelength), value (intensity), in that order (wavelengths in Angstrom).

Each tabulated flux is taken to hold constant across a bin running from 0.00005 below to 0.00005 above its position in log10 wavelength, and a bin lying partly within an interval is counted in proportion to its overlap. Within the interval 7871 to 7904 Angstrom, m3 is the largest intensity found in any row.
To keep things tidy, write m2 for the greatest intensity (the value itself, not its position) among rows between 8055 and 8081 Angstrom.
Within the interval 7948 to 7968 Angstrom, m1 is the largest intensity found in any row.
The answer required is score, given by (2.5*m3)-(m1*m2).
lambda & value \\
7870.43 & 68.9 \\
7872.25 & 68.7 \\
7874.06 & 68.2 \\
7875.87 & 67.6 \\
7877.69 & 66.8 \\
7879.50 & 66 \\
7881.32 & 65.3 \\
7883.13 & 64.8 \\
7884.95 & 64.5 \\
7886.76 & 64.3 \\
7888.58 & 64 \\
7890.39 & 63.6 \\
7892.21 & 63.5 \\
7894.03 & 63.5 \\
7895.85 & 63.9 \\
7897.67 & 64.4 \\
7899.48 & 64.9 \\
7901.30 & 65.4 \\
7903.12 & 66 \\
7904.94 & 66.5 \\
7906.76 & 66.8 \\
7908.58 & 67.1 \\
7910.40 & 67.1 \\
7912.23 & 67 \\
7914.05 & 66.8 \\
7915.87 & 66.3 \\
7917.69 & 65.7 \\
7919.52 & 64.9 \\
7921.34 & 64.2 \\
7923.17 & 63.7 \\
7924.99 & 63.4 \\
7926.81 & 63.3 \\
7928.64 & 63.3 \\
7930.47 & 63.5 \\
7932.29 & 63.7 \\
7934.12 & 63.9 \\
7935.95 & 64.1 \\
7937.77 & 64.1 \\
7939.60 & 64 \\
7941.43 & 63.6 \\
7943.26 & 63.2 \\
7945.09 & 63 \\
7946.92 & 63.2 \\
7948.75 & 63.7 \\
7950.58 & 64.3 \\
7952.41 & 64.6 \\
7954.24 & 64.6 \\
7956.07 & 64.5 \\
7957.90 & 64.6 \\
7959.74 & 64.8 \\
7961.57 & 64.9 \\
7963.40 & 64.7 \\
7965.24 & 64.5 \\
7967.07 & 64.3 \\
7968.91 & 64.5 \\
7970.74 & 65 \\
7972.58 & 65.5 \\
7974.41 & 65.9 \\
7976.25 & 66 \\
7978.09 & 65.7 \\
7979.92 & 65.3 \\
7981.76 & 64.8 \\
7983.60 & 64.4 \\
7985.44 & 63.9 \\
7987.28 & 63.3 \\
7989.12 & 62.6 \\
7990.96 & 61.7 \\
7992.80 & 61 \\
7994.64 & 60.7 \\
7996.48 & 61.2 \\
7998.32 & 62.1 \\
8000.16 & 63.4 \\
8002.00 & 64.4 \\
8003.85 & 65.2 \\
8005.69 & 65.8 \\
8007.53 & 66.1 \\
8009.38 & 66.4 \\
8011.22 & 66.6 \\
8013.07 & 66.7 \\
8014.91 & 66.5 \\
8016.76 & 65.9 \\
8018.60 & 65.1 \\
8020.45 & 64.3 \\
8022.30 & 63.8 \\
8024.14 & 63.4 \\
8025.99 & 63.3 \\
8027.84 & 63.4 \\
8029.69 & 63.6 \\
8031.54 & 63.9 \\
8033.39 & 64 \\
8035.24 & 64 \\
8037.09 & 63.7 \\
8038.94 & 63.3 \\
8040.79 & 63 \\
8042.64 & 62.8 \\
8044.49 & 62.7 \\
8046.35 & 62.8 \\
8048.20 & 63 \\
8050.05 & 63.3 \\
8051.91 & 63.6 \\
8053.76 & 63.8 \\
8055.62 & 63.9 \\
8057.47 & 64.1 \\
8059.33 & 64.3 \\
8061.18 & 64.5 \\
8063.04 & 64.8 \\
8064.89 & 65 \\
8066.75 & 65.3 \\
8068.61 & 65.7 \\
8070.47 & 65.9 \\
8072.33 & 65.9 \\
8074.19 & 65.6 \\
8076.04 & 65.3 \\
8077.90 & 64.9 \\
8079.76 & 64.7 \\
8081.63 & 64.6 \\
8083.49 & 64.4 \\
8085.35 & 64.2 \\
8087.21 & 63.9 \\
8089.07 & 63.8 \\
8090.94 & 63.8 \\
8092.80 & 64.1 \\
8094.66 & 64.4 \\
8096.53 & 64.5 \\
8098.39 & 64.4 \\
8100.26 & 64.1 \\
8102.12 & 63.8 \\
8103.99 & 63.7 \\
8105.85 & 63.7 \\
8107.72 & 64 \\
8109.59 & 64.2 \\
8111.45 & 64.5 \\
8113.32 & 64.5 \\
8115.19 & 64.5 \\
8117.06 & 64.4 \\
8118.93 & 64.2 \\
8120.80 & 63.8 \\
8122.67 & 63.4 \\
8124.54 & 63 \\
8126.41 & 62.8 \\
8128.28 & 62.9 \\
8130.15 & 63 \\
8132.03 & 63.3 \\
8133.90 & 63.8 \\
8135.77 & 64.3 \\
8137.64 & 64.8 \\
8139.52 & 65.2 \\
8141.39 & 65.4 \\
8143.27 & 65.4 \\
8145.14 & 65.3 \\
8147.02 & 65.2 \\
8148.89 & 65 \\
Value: -4105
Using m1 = 64.9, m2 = 65.9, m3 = 68.7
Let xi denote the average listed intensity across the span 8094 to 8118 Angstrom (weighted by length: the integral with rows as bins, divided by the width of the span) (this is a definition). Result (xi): 64.2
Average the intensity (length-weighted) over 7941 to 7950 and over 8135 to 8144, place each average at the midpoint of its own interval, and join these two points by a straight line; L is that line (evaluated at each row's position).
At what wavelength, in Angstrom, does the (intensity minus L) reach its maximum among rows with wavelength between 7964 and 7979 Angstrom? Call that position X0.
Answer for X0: 7976.25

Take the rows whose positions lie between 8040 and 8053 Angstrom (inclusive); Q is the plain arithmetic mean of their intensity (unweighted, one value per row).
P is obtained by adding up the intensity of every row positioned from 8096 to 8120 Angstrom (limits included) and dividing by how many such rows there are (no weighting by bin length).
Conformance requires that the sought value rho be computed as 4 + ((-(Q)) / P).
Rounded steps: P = 64.2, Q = 63.0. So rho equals 3.02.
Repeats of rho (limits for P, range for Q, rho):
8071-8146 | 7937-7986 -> 3.00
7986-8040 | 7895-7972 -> 2.99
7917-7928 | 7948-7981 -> 2.99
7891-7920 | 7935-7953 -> 3.03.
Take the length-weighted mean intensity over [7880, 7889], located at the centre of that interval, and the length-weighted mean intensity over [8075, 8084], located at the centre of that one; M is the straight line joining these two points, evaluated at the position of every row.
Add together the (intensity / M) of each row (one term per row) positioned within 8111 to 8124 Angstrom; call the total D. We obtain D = 6.93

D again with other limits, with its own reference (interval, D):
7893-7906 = 7.03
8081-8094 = 6.92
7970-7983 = 7.08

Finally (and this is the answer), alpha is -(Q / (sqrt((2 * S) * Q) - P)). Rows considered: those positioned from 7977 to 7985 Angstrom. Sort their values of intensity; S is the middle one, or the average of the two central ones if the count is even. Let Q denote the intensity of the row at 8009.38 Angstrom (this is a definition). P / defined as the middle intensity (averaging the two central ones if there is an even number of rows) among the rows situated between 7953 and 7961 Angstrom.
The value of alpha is -2.34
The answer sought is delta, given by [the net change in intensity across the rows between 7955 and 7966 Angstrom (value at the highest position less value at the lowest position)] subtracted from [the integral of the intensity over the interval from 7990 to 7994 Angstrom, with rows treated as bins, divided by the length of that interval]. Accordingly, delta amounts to 61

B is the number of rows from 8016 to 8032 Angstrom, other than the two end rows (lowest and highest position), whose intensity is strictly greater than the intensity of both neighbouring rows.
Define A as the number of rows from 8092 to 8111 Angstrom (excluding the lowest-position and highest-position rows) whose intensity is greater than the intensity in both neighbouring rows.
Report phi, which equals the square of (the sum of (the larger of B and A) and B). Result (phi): 1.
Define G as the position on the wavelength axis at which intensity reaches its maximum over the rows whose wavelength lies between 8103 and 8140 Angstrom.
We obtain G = 8139.52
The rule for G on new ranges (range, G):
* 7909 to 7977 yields 7910.40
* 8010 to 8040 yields 8013.07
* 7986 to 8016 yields 8013.07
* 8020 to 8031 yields 8020.45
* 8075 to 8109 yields 8076.04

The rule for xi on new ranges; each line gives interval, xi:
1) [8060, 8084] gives 65.1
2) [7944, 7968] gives 64.3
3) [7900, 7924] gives 65.9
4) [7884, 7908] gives 64.8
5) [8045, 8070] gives 64.2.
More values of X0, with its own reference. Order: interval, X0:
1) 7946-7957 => 7952.41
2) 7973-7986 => 7976.25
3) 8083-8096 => 8083.49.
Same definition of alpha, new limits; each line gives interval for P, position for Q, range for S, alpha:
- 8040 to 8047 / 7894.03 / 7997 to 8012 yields -2.24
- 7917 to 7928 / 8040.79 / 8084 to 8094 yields -2.44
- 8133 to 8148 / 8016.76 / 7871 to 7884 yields -2.30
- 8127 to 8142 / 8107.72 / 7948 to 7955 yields -2.39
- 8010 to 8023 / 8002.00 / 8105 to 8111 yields -2.59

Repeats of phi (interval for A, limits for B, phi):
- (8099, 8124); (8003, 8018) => 4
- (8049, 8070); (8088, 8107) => 4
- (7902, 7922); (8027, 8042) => 0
